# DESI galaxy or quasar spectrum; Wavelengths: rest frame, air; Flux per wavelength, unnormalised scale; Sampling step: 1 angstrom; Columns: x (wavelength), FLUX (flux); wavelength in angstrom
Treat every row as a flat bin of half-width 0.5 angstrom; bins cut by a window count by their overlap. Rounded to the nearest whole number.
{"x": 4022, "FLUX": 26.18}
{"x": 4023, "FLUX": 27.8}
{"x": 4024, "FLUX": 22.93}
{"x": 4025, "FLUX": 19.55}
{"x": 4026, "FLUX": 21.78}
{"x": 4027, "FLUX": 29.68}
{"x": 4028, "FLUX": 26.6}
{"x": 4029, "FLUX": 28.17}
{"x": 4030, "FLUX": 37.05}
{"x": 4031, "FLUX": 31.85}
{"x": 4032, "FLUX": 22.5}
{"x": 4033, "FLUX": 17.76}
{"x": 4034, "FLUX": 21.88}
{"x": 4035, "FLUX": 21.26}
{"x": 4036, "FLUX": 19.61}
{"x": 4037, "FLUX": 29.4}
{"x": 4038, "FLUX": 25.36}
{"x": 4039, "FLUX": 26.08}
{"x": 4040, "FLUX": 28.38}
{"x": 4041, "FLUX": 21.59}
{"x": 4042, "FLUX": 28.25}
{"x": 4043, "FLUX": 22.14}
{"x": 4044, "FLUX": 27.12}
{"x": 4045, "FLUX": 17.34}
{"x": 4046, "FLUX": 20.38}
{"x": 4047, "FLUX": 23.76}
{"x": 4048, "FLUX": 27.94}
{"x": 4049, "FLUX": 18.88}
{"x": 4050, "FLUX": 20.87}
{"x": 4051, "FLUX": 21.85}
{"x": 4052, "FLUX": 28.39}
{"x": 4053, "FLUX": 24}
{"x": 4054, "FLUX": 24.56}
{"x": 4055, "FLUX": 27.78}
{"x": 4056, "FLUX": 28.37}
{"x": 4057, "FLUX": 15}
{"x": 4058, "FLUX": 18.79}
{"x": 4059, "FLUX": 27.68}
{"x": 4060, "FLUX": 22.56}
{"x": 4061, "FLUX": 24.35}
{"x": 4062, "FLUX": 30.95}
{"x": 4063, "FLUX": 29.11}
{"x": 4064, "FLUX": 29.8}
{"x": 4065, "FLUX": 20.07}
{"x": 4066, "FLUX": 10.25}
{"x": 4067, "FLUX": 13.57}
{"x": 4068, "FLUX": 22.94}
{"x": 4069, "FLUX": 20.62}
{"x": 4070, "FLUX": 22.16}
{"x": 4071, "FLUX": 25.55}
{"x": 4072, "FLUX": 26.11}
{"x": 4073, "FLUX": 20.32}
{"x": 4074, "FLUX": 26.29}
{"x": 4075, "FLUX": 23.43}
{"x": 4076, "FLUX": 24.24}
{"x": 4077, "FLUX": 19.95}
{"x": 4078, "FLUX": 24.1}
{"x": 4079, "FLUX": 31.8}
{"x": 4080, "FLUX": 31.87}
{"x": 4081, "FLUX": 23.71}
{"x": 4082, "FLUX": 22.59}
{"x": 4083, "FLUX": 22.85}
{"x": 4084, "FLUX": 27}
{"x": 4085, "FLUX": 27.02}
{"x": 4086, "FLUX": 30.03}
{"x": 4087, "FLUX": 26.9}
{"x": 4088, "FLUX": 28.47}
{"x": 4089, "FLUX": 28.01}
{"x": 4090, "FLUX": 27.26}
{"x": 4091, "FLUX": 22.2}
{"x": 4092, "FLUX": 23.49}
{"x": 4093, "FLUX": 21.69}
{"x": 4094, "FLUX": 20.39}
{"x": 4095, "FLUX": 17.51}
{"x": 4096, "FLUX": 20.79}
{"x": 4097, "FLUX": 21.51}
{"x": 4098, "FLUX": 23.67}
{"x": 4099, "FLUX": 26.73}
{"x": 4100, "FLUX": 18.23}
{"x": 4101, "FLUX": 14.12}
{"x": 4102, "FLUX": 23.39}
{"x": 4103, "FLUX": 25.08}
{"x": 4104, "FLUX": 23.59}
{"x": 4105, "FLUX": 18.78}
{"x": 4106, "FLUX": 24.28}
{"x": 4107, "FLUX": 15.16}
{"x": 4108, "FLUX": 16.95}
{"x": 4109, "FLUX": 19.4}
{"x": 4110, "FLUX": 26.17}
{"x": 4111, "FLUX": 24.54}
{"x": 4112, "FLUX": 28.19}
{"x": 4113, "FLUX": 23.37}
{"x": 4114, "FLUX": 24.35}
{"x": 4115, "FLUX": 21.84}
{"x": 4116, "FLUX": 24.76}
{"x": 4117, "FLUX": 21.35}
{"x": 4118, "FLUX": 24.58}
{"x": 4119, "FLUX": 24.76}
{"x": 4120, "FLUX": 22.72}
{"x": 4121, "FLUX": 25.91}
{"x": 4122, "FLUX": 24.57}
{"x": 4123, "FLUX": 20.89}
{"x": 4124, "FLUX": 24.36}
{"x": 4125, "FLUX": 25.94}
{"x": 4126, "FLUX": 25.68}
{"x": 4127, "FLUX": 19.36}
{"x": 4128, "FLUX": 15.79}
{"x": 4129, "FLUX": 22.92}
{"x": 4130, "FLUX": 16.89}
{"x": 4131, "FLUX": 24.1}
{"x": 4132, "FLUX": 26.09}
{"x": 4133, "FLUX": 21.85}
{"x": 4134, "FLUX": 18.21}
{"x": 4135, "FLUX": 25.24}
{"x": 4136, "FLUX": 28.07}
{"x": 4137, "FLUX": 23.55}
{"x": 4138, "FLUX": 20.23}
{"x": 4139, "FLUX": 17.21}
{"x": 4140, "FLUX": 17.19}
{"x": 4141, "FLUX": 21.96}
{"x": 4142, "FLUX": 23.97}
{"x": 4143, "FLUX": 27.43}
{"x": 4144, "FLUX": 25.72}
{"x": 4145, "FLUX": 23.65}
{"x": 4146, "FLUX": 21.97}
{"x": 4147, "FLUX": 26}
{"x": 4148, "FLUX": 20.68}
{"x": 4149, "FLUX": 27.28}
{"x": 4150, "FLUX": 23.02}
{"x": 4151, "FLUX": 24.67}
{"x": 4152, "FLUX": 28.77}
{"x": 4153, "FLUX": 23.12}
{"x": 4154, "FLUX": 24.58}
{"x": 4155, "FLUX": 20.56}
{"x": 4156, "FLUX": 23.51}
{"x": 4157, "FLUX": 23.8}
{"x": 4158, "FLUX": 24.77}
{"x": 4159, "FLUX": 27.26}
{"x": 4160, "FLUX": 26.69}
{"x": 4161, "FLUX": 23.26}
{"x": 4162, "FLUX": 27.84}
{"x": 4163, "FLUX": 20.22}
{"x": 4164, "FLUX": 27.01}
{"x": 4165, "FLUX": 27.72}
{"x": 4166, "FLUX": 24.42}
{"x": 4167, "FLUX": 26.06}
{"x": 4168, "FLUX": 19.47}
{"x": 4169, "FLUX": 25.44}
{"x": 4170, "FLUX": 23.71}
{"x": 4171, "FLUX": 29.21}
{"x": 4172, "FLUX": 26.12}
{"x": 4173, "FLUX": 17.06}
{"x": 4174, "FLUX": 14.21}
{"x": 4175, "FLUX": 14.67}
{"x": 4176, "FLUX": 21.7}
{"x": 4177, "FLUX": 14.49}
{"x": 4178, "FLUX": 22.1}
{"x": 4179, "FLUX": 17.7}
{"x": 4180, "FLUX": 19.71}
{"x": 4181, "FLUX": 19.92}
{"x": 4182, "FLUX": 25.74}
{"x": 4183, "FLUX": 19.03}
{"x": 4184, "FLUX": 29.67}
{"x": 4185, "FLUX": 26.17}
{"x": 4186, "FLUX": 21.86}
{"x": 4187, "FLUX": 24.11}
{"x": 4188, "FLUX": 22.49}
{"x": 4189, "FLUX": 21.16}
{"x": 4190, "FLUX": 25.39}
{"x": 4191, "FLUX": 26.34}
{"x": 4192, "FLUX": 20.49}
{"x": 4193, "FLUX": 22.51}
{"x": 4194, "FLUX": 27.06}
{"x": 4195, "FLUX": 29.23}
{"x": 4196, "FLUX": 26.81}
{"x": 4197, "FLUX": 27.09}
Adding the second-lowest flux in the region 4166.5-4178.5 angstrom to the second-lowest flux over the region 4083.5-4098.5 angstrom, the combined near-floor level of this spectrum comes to 35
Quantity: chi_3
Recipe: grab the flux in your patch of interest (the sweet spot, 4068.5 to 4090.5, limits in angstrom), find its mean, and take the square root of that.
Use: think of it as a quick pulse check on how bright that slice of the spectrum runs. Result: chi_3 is 5.05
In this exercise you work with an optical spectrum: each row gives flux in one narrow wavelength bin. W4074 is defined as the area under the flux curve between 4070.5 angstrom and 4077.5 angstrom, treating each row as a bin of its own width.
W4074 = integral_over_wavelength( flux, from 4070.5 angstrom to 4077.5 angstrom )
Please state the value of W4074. 166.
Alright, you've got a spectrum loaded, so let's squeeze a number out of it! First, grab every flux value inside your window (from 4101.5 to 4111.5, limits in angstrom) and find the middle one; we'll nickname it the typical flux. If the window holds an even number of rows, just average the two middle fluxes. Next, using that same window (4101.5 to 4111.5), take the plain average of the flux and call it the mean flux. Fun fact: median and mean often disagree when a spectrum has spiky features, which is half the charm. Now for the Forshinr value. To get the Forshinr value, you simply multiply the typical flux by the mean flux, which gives 511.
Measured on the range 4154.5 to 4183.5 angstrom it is 530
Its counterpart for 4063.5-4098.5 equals 556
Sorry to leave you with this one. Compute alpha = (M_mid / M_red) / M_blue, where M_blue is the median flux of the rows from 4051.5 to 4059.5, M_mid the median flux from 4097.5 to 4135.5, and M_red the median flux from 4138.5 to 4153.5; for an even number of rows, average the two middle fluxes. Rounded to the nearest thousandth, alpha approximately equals 0.038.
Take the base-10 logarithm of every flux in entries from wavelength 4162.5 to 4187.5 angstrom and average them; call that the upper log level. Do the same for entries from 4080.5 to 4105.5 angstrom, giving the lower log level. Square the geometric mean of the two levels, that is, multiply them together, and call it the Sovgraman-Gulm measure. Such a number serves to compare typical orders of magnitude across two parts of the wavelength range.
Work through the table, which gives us 1.825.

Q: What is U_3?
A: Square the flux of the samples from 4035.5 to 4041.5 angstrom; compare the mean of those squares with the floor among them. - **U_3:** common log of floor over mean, -0.22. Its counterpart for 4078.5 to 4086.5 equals -0.17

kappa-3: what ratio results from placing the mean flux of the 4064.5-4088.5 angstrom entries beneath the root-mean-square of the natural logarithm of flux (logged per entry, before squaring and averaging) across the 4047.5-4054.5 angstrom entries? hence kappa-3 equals 0.133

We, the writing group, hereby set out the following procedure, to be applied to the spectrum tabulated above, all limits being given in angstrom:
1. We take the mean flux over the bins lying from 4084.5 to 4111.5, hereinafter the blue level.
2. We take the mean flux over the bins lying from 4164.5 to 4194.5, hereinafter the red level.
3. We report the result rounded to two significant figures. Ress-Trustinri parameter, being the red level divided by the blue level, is 0.99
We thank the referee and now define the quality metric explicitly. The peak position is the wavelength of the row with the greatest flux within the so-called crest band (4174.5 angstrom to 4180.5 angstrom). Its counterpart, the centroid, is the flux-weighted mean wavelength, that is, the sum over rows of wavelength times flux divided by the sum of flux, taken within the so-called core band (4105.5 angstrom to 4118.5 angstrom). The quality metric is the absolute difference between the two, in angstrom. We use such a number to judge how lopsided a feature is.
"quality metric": 65.8 angstrom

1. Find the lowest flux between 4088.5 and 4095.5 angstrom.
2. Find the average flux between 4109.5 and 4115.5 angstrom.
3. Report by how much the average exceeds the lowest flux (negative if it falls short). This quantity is 7.2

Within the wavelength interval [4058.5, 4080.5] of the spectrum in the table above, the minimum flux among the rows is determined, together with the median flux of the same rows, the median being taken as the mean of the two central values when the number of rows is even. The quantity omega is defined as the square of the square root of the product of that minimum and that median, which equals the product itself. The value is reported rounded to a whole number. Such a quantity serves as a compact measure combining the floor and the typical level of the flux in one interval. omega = 248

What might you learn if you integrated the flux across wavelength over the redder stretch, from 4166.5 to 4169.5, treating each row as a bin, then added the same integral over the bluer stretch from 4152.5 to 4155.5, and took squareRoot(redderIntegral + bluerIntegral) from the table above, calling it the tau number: 11.8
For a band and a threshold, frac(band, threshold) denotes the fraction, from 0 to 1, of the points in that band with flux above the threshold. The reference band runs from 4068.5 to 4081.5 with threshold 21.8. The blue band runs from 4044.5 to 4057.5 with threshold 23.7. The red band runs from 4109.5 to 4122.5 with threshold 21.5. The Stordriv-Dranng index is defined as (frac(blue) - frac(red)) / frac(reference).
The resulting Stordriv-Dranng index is -0.50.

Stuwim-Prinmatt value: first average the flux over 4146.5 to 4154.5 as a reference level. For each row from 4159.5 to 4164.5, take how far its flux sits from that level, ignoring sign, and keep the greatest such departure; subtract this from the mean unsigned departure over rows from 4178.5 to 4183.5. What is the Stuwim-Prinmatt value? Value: 0.2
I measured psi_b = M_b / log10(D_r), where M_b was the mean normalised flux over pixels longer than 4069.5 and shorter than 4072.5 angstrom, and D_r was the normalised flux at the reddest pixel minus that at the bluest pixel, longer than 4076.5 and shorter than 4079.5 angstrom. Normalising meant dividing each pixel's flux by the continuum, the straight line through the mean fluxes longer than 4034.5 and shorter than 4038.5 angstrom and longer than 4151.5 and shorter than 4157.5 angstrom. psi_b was -3.4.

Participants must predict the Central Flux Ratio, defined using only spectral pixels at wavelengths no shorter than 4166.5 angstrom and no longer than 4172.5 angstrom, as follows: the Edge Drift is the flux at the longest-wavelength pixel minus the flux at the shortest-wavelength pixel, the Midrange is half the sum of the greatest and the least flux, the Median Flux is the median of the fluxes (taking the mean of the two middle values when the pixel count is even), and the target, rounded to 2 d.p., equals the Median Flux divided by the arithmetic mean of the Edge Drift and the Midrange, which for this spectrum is 2.11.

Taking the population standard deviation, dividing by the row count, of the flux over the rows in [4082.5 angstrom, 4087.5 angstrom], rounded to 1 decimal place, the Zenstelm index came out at 2.3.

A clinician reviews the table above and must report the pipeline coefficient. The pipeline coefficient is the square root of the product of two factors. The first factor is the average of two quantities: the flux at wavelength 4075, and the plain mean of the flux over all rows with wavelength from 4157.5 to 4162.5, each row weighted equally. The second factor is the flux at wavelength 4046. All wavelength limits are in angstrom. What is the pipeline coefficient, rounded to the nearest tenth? 22.4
